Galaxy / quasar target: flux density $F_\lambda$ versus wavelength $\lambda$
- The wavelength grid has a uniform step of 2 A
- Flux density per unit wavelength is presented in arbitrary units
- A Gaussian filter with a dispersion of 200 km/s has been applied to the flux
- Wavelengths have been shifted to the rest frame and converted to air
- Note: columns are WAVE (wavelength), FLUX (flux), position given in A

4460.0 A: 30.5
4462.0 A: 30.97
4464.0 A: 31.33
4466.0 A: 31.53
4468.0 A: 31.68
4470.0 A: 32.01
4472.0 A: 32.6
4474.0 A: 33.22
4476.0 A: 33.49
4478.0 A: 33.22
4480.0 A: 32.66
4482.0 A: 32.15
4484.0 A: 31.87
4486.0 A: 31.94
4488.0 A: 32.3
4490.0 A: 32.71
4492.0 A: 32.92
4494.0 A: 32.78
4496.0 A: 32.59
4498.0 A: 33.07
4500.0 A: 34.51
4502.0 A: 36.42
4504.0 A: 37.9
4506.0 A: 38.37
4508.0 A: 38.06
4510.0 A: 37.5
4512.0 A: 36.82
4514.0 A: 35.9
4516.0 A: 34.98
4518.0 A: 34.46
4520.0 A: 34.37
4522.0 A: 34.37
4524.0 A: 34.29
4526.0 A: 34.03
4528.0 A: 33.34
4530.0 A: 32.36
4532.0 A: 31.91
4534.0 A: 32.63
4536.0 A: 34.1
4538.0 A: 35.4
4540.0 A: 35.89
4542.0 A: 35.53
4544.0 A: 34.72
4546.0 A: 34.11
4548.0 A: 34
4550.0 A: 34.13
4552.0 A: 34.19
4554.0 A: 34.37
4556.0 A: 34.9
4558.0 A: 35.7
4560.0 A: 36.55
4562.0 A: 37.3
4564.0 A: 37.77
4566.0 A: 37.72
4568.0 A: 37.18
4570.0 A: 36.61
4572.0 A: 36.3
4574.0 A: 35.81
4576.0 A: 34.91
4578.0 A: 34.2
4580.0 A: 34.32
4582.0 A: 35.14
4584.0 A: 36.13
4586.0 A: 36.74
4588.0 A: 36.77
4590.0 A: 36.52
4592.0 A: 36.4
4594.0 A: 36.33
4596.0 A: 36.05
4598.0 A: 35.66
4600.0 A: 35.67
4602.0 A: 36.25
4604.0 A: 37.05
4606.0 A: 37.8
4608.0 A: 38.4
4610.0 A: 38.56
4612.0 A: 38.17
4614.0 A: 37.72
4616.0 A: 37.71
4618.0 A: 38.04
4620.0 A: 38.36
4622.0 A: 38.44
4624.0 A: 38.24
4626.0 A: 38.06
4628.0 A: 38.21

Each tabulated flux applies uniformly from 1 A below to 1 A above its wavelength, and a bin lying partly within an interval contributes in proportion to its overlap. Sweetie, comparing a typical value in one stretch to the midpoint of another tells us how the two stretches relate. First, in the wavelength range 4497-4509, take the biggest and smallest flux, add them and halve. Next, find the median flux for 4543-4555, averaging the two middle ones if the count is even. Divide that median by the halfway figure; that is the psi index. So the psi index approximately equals 0.96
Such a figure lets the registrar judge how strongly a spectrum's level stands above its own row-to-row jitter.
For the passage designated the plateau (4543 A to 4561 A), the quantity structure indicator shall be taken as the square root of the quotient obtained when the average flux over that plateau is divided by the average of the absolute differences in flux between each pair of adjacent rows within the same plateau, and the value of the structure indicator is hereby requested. 9.2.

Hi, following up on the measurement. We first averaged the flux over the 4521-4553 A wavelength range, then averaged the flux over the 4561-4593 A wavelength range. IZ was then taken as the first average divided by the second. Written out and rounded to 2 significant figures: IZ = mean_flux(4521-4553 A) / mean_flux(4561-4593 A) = 0.94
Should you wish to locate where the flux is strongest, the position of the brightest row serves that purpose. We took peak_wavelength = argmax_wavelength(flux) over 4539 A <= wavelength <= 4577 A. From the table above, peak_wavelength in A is 4564.0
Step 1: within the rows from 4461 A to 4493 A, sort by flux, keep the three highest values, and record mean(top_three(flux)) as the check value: 33.3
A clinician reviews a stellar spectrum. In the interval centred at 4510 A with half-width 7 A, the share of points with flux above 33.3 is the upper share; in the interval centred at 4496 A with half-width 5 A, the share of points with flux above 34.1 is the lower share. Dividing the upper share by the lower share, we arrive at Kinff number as 5.00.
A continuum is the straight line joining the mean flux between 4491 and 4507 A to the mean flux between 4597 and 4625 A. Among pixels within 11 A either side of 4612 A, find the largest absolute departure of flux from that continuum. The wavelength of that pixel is 4602.0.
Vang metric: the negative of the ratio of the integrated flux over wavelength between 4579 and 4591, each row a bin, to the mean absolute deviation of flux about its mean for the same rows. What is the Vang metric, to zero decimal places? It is -536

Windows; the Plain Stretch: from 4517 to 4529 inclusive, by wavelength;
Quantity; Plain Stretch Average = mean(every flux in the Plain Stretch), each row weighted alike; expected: 34.1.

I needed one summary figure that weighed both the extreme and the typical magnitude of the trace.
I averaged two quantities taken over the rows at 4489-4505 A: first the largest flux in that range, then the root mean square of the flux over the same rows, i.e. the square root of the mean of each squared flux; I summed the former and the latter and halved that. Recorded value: 36.0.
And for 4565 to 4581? 36.8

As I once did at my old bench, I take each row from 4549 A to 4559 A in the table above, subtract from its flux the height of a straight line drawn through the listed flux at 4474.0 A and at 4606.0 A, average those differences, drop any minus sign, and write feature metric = 1.3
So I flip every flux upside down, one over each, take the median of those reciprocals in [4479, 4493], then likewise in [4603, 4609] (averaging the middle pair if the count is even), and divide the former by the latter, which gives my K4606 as 1.17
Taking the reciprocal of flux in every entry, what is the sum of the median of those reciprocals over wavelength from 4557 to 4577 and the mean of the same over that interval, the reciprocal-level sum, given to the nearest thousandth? 0.055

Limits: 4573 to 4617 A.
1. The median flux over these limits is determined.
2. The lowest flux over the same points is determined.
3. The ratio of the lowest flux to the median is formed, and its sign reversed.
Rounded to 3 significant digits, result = -0.940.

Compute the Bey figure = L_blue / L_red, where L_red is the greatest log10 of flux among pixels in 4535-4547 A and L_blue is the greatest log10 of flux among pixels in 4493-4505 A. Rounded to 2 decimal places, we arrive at 1.02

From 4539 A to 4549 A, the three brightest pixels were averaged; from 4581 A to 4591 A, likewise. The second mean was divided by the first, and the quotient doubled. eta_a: 2.07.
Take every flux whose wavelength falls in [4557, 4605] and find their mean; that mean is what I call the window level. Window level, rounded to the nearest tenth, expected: 36.2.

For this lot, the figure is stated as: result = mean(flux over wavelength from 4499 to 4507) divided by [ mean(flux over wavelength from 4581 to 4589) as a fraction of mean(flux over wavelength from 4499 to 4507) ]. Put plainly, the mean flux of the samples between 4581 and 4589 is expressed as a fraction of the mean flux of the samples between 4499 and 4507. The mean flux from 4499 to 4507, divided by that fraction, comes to 37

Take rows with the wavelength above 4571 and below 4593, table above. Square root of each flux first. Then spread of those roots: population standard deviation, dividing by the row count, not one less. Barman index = 0.076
